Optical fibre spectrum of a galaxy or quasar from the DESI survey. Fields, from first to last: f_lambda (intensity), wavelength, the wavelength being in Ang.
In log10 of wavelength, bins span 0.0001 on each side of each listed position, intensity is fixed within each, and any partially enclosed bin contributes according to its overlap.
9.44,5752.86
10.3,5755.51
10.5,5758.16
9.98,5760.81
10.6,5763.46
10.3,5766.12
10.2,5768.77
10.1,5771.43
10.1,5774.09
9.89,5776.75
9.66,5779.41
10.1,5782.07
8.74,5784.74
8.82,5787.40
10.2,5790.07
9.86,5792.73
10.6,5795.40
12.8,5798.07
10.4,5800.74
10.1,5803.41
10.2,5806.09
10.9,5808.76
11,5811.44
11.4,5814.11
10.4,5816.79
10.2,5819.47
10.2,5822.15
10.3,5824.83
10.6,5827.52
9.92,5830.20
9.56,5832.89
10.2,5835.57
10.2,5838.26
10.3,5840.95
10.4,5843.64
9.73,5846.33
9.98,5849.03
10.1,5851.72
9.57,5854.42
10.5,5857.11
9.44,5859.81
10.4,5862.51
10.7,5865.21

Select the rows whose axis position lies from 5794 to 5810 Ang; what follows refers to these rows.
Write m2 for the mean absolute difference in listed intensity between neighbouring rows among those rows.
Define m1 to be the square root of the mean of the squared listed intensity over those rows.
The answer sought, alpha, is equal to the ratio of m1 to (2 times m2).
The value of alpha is 5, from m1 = 10.9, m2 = 1.14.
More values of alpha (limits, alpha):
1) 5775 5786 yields 7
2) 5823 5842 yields 15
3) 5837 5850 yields 18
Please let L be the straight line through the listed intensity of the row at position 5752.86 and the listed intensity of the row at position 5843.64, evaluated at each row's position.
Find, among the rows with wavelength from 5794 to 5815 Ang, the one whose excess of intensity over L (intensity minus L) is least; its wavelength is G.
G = 5803.41 Ang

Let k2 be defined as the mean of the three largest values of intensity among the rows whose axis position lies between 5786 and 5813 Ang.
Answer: 11.57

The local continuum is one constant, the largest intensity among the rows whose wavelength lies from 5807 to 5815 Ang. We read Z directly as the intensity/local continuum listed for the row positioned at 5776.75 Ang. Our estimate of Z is 0.87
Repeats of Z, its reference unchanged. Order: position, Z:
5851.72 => 0.89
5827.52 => 0.93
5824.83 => 0.90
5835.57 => 0.89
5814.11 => 1.00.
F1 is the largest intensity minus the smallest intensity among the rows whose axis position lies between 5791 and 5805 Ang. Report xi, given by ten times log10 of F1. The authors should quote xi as 4.7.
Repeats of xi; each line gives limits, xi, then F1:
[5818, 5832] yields -1.7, 0.7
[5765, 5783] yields -1.9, 0.6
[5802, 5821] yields 1.1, 1.3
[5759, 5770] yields -2.1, 0.6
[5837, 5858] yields -0.3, 0.9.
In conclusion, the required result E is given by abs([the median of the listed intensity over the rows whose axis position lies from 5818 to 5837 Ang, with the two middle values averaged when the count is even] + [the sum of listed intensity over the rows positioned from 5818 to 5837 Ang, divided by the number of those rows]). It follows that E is 20.3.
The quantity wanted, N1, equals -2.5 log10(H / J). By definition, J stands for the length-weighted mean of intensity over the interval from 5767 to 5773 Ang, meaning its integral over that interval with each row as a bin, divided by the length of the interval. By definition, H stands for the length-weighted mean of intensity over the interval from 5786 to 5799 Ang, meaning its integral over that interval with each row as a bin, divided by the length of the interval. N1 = -0.02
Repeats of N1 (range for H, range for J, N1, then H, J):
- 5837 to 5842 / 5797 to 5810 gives 0.06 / 10.2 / 10.8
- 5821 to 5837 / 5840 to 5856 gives -0.01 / 10.1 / 10.0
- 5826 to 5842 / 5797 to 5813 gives 0.08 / 10.1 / 10.9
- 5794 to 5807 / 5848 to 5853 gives -0.08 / 10.8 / 10.1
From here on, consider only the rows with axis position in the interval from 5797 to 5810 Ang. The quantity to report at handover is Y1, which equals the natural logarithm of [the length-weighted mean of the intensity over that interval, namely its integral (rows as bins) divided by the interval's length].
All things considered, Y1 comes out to 2.38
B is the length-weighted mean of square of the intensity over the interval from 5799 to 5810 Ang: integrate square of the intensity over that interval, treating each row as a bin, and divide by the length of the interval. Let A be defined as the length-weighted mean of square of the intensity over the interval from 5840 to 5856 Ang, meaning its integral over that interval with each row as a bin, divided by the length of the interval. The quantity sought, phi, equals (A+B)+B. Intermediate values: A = 100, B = 110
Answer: 321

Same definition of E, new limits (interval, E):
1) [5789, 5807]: 20.8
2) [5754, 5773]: 20.6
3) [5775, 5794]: 19.5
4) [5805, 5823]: 21.0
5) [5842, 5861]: 19.9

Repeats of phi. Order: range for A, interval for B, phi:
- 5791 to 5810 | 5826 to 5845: 322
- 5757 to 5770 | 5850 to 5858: 308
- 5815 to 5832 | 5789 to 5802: 341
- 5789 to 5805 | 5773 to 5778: 314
